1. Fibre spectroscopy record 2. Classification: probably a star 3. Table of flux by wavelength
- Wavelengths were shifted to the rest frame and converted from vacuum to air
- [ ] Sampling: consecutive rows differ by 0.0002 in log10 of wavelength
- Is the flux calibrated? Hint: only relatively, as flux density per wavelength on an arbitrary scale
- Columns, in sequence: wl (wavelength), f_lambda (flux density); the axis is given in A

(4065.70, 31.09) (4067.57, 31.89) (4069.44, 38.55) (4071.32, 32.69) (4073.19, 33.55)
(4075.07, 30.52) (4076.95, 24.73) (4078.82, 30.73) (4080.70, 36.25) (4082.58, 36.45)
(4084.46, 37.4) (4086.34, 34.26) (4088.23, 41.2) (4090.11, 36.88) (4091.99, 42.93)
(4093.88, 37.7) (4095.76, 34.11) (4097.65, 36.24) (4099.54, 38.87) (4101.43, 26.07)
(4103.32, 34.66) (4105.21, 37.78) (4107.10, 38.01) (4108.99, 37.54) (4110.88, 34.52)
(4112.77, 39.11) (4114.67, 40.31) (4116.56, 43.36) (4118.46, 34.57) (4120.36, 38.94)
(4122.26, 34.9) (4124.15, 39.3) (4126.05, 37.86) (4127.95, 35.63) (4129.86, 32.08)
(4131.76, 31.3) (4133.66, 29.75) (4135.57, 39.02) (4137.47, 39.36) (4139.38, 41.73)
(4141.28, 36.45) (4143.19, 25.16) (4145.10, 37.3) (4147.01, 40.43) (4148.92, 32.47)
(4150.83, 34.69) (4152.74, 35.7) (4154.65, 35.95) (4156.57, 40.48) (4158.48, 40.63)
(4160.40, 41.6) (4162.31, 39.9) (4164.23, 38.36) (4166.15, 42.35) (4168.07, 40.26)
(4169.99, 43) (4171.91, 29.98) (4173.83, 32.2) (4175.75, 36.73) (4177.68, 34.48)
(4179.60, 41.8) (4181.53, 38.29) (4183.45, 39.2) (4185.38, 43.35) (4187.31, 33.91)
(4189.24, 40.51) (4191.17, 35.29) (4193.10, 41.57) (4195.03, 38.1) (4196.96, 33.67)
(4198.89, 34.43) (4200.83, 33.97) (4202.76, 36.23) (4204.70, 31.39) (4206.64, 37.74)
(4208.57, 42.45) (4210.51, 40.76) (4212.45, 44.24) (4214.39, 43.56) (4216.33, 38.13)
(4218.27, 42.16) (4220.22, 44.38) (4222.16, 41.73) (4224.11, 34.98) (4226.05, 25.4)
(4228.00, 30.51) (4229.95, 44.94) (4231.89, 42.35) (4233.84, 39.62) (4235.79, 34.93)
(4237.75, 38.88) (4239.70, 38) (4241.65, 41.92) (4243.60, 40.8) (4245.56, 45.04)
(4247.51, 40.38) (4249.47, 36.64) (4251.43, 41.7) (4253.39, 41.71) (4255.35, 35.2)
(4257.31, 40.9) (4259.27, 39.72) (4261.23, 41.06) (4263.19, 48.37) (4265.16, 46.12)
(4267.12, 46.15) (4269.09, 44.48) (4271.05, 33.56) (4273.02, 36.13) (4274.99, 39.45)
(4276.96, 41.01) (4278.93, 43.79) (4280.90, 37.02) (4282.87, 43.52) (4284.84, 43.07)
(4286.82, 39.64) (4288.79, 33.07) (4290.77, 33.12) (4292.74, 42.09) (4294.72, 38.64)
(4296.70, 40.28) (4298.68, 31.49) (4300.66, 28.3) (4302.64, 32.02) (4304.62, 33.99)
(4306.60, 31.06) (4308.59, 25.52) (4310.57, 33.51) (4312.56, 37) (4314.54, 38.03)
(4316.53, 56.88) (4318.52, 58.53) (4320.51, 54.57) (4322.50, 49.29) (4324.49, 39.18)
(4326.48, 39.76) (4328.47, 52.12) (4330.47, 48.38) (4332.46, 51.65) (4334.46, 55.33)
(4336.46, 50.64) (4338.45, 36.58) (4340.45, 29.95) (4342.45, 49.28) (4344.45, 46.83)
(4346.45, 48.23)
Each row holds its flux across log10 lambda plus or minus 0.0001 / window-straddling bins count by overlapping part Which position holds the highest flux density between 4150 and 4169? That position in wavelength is 4166.15 A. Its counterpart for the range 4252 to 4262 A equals 4253.39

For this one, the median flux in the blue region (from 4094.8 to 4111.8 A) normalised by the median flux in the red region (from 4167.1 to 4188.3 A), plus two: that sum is 2.95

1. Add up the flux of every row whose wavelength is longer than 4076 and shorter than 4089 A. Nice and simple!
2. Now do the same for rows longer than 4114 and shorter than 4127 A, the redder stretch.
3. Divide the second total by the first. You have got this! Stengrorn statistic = 1.12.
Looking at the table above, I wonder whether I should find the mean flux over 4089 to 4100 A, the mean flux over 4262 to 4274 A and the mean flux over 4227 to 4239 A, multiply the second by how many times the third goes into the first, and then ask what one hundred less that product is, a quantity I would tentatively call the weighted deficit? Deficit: 58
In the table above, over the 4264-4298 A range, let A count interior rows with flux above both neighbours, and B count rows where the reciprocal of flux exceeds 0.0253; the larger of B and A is 7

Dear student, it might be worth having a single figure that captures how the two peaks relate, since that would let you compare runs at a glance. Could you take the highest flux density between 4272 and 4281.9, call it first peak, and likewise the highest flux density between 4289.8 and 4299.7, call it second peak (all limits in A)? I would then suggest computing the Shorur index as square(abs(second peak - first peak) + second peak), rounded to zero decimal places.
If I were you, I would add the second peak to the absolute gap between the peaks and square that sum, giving 1918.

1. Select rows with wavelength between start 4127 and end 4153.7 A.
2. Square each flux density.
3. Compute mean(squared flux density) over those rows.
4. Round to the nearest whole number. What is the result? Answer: 1250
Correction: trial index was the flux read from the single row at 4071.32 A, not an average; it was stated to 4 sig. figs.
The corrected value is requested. 32.69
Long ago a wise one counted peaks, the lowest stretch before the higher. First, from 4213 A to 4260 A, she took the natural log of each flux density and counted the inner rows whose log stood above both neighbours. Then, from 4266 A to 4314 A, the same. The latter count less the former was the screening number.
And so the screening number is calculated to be -2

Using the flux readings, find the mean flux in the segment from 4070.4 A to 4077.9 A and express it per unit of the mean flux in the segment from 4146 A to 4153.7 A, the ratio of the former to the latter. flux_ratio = 0.85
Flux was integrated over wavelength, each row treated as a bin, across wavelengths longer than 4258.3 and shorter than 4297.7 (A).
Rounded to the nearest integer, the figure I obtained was 1596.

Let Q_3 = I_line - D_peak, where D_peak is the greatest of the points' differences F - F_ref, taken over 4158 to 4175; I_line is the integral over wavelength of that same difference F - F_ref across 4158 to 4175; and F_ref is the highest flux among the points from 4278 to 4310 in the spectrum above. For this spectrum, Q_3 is -87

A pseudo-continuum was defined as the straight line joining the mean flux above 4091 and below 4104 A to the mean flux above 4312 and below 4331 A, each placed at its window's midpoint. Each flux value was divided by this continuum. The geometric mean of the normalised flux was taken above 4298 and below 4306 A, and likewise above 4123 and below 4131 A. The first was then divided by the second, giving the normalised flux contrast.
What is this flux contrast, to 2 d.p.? 0.70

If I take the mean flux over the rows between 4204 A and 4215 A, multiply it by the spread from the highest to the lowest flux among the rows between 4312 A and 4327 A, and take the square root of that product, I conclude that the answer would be 29.4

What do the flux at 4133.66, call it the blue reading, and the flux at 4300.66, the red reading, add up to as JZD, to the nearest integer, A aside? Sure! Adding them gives 58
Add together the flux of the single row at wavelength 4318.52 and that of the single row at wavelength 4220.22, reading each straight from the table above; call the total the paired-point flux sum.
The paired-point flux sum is 103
